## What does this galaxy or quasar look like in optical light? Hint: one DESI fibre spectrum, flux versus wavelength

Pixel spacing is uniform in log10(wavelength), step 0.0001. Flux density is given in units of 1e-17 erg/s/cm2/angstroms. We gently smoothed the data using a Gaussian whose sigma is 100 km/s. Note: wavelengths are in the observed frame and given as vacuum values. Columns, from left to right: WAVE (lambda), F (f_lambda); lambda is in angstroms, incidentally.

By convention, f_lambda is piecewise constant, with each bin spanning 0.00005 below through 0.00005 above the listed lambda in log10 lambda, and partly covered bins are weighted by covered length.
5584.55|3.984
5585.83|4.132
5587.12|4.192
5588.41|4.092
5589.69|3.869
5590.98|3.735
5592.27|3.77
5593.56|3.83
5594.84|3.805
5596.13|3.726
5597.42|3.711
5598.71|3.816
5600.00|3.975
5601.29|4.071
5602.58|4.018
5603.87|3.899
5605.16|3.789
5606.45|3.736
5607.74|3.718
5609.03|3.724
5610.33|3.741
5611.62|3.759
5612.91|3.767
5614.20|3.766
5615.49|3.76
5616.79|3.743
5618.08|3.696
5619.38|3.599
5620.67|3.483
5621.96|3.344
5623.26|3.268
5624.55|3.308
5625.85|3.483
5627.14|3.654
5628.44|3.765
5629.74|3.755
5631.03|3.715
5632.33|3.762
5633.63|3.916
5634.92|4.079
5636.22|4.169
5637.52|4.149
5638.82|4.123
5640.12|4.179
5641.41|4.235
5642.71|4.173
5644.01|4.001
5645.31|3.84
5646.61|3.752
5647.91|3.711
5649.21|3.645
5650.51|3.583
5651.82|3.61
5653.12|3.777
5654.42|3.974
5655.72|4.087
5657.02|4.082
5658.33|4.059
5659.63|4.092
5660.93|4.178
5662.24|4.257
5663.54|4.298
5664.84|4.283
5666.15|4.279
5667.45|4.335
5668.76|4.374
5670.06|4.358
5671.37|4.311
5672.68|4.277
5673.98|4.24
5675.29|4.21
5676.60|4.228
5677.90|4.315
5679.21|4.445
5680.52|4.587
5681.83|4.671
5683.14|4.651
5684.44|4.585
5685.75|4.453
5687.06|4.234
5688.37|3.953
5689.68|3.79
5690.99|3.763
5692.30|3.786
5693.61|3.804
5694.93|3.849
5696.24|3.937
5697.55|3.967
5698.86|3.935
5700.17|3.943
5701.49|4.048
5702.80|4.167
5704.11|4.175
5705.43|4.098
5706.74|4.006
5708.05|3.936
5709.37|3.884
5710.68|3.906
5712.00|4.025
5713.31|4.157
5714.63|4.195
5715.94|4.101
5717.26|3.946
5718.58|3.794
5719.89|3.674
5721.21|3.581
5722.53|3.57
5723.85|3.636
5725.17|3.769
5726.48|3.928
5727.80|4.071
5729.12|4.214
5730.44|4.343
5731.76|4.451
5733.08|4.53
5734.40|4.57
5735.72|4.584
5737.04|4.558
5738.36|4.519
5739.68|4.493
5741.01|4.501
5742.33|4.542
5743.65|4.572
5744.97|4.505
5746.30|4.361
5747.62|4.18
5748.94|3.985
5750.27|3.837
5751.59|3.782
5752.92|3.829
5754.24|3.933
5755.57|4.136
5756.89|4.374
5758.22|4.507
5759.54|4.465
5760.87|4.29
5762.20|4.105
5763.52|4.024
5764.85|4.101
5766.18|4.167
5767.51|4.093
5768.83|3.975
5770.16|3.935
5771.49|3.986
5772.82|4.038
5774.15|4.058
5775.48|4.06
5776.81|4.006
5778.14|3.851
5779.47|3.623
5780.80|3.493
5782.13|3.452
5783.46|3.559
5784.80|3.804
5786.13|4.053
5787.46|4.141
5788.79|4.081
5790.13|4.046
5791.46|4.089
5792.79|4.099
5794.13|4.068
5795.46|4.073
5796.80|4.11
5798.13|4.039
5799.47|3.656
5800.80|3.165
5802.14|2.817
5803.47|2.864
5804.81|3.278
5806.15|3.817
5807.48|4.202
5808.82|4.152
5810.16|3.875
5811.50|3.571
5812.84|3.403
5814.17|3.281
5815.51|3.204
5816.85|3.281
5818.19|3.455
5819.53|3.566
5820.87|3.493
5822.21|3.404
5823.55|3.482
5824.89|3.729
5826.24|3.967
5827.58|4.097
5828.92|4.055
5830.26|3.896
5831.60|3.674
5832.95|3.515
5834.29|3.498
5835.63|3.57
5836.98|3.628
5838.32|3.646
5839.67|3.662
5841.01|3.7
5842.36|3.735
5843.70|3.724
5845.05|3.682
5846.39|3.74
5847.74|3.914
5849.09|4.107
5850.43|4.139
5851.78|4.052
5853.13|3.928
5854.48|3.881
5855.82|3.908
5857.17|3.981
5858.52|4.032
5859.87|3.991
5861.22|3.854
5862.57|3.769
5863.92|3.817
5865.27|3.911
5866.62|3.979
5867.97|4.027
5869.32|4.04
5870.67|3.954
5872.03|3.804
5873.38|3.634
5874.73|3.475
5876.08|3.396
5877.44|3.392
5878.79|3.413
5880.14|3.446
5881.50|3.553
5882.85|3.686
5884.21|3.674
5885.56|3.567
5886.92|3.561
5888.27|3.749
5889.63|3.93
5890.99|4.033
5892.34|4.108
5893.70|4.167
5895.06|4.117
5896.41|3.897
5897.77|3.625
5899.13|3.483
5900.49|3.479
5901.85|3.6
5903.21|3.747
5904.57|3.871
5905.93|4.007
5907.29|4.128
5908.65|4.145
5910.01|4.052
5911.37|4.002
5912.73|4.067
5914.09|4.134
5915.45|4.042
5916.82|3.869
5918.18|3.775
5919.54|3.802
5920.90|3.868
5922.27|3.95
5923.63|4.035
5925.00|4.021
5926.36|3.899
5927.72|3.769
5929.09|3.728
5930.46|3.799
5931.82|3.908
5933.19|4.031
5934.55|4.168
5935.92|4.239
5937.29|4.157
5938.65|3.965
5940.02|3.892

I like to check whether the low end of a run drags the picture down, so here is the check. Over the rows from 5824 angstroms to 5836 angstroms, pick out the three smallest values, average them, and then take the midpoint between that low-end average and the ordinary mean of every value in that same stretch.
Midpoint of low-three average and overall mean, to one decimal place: 3.7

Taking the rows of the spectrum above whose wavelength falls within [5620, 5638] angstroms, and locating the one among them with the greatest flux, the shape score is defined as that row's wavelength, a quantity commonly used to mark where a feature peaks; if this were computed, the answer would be 5636.22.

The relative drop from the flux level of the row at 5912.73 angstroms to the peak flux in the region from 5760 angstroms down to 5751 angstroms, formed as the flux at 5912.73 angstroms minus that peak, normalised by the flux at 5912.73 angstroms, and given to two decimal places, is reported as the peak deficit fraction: -0.11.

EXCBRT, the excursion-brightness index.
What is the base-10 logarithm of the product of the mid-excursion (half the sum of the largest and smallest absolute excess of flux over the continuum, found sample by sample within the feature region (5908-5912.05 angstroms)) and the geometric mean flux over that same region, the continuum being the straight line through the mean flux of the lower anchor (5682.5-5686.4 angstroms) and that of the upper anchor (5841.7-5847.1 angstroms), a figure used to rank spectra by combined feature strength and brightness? 0.5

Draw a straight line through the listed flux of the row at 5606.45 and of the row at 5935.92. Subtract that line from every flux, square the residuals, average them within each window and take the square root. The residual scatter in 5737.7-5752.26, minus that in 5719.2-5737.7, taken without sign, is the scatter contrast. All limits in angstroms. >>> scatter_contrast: 0.03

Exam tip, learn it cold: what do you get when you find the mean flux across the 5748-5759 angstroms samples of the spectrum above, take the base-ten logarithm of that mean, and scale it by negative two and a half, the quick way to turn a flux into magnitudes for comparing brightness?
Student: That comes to -1.52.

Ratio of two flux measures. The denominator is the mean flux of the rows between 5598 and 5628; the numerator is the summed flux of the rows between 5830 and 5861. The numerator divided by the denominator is 23.7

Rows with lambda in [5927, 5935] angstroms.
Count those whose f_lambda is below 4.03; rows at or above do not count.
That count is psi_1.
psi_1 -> 4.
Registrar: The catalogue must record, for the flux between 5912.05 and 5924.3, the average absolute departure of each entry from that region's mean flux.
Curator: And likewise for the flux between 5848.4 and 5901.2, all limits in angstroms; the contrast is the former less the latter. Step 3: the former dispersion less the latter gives -0.10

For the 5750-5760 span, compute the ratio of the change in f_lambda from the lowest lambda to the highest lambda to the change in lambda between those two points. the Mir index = 0.068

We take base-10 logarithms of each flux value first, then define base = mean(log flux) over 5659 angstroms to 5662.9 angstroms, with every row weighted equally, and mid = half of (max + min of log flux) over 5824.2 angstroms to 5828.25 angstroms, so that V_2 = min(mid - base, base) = -0.029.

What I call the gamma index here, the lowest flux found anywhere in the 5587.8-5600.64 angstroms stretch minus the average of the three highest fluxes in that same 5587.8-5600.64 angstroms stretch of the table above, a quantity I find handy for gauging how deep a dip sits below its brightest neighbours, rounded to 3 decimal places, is -0.268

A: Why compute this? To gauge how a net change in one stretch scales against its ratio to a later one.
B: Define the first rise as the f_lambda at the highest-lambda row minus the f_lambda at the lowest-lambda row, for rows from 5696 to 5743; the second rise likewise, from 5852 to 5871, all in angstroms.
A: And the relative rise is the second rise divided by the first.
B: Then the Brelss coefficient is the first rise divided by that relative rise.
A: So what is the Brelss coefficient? 14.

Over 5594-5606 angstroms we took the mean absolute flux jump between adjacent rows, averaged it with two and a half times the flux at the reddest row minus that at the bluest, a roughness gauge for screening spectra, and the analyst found 0.03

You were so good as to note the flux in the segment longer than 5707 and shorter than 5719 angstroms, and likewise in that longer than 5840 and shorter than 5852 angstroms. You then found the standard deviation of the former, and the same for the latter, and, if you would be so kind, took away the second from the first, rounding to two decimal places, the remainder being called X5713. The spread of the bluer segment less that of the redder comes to -0.05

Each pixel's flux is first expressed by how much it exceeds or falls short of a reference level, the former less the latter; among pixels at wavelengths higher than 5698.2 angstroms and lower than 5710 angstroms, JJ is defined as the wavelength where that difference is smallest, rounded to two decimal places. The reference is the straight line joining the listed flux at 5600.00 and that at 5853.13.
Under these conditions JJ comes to 5709.37 angstroms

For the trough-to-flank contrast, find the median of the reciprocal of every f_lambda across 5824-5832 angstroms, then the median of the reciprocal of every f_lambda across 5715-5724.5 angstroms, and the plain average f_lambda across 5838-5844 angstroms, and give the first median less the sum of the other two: -3.71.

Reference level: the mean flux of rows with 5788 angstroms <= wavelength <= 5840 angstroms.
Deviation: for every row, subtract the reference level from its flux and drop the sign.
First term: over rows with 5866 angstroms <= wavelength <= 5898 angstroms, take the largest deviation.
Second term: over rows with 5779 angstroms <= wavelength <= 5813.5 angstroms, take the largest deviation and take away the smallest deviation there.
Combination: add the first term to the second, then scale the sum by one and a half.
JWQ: 2.0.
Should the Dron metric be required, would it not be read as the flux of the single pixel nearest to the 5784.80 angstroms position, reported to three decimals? 3.804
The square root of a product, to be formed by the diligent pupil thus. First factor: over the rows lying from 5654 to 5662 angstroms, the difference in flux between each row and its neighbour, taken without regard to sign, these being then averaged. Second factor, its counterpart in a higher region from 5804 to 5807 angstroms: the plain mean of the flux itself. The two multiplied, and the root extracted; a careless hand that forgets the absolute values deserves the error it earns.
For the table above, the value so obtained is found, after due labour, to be 0.43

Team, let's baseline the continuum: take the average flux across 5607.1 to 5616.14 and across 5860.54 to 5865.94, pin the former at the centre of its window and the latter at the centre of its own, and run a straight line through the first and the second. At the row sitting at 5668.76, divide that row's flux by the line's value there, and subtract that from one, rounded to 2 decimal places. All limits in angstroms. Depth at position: -0.16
